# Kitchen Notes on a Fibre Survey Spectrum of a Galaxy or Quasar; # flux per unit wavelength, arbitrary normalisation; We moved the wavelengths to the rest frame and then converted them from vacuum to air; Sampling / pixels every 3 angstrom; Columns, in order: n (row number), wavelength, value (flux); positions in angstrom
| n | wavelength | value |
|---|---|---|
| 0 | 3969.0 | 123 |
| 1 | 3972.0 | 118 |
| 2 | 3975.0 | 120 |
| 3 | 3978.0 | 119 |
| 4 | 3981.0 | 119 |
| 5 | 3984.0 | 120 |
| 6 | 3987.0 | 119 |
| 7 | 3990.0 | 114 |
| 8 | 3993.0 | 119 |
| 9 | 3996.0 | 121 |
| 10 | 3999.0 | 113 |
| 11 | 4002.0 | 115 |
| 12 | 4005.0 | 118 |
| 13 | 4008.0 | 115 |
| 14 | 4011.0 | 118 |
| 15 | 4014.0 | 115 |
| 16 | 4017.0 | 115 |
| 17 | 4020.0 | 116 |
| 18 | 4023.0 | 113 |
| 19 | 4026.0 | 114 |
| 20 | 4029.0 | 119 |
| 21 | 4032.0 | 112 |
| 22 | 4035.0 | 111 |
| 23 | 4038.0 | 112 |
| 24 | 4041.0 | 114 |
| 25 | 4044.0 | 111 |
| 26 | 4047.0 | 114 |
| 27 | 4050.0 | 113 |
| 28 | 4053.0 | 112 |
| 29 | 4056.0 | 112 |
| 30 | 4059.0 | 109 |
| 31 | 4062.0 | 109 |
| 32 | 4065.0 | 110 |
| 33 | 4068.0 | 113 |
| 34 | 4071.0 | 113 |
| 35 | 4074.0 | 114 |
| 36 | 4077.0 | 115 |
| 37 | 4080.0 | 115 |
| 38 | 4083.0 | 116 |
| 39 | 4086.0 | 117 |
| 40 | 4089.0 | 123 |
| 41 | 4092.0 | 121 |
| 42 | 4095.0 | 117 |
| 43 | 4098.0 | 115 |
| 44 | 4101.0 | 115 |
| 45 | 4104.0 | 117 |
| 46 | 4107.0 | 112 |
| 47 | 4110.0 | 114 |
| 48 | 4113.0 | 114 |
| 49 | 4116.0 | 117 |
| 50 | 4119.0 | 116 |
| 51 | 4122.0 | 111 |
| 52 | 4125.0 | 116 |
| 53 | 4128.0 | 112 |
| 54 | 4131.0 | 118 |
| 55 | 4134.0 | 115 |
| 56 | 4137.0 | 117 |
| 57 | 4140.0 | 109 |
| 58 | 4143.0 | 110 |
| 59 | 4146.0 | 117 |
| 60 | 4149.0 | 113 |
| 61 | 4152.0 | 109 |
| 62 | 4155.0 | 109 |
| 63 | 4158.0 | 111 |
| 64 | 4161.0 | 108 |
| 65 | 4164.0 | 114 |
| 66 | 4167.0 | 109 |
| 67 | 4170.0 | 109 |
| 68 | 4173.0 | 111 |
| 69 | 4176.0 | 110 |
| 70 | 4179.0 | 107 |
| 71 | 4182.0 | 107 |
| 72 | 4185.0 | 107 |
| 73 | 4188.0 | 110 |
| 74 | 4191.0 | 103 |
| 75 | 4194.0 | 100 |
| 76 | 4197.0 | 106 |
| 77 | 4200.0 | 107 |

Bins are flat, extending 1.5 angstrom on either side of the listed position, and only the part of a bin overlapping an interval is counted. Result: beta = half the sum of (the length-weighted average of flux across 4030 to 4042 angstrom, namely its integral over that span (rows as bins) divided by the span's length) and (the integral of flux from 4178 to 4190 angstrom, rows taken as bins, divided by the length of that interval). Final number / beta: 110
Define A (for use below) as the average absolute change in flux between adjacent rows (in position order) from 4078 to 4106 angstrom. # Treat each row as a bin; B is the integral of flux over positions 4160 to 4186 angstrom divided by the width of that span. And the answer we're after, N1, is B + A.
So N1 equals 111.4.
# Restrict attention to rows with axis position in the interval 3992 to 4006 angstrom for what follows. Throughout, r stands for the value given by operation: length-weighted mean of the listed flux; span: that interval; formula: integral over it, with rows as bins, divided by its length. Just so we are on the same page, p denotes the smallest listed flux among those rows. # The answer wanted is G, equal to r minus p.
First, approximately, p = 113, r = 117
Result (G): 4.1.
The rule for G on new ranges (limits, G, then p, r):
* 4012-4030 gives 2.3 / 113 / 115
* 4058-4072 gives 1.8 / 109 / 111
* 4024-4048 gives 2.4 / 111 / 113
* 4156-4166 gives 2.8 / 108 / 111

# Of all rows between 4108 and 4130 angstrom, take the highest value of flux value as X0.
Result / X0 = 117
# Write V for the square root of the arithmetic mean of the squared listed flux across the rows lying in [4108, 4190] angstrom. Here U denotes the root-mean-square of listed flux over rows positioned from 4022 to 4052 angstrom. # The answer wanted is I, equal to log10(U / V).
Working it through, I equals 0.005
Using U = 113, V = 112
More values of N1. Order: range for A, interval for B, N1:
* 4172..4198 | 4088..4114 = 119.2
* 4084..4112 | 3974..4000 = 121.2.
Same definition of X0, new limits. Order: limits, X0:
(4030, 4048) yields 114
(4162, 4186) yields 114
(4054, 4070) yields 113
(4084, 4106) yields 123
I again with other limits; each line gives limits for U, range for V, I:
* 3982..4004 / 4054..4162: 0.013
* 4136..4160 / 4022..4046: -0.005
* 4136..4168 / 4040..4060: -0.003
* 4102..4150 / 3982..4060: -0.002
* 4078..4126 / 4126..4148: 0.007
